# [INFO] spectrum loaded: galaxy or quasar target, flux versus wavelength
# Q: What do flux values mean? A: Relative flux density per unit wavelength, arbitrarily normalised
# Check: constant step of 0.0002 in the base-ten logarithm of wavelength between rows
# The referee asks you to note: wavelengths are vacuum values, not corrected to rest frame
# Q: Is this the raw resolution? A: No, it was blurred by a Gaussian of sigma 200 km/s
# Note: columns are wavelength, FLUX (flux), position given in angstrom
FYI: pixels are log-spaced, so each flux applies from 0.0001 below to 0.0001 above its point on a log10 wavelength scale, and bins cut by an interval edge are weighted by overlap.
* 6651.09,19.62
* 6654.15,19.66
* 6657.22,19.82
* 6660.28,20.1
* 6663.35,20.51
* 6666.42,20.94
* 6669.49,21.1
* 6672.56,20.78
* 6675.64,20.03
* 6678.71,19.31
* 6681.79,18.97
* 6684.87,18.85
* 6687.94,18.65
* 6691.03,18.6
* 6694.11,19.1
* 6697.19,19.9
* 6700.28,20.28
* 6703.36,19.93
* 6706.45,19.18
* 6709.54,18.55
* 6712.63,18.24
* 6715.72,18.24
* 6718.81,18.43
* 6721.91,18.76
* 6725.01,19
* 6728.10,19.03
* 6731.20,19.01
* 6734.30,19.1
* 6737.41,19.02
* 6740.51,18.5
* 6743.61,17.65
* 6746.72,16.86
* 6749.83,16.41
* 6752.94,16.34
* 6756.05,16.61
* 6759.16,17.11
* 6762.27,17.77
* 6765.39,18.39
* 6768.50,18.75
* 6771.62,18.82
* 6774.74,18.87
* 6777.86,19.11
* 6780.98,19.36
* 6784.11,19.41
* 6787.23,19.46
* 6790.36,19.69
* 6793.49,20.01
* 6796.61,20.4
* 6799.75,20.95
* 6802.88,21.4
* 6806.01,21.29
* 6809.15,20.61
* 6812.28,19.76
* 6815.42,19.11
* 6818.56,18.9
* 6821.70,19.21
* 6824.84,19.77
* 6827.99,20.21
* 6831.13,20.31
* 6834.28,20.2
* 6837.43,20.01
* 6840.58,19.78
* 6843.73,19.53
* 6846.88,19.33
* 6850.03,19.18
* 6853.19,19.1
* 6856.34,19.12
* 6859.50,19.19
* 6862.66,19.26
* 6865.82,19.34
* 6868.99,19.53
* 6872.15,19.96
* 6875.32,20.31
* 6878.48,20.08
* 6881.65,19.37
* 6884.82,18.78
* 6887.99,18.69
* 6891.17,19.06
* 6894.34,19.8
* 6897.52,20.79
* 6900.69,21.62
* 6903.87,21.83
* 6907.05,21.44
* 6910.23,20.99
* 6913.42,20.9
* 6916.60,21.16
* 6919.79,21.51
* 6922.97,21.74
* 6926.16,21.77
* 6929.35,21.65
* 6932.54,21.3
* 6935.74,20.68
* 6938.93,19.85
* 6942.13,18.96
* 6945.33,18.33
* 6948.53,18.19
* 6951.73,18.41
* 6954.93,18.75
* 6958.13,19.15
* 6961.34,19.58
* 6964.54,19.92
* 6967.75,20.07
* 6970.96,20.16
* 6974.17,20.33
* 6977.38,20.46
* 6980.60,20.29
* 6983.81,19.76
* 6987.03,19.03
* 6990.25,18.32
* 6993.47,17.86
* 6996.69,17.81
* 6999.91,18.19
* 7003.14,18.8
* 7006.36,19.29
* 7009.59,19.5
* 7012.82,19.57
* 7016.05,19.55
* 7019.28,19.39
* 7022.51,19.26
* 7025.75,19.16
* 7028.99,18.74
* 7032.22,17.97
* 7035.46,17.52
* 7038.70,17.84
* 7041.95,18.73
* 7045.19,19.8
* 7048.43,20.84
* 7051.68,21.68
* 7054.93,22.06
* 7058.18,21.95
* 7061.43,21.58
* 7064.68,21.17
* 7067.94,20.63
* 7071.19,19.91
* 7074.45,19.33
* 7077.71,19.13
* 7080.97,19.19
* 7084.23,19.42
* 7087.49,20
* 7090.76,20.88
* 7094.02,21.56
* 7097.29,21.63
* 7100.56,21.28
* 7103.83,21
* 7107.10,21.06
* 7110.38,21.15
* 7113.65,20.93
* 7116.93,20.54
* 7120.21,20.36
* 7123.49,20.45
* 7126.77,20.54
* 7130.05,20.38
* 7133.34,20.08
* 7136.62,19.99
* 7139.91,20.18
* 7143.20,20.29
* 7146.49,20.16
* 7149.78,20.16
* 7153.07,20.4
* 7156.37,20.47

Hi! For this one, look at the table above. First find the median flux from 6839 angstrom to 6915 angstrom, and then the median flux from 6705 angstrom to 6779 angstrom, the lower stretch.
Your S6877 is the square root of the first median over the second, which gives 1.03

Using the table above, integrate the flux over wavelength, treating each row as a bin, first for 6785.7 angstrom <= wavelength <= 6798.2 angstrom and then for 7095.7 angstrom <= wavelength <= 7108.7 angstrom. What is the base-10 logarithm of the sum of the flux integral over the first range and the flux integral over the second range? 2.72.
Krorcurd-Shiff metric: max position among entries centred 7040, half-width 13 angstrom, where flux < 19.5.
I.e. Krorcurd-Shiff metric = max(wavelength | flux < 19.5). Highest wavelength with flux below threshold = 7041.95 angstrom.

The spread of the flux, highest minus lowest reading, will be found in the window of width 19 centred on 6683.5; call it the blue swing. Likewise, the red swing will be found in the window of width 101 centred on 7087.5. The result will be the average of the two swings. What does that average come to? 2.8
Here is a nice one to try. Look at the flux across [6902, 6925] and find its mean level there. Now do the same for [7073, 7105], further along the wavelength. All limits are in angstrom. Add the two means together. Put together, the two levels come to 41.7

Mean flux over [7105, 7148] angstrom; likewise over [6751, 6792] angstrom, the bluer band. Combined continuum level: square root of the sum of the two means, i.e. 6.24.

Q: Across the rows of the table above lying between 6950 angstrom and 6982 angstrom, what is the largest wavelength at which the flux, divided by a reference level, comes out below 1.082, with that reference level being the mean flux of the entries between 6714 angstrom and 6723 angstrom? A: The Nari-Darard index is 6964.54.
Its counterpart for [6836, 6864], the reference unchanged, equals 6862.66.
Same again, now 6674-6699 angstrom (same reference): 6697.19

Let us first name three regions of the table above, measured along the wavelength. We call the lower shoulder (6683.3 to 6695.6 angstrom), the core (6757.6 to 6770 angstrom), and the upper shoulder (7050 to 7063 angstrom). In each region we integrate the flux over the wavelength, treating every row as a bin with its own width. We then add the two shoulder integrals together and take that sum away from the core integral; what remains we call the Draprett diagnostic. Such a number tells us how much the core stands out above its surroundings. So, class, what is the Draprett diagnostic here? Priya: -291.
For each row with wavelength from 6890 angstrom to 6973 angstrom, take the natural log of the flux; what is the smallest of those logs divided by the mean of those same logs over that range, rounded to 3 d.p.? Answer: 0.964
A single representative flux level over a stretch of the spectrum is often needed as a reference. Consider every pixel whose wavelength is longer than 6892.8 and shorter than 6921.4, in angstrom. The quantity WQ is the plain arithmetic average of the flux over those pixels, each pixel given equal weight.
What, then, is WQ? 21.1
